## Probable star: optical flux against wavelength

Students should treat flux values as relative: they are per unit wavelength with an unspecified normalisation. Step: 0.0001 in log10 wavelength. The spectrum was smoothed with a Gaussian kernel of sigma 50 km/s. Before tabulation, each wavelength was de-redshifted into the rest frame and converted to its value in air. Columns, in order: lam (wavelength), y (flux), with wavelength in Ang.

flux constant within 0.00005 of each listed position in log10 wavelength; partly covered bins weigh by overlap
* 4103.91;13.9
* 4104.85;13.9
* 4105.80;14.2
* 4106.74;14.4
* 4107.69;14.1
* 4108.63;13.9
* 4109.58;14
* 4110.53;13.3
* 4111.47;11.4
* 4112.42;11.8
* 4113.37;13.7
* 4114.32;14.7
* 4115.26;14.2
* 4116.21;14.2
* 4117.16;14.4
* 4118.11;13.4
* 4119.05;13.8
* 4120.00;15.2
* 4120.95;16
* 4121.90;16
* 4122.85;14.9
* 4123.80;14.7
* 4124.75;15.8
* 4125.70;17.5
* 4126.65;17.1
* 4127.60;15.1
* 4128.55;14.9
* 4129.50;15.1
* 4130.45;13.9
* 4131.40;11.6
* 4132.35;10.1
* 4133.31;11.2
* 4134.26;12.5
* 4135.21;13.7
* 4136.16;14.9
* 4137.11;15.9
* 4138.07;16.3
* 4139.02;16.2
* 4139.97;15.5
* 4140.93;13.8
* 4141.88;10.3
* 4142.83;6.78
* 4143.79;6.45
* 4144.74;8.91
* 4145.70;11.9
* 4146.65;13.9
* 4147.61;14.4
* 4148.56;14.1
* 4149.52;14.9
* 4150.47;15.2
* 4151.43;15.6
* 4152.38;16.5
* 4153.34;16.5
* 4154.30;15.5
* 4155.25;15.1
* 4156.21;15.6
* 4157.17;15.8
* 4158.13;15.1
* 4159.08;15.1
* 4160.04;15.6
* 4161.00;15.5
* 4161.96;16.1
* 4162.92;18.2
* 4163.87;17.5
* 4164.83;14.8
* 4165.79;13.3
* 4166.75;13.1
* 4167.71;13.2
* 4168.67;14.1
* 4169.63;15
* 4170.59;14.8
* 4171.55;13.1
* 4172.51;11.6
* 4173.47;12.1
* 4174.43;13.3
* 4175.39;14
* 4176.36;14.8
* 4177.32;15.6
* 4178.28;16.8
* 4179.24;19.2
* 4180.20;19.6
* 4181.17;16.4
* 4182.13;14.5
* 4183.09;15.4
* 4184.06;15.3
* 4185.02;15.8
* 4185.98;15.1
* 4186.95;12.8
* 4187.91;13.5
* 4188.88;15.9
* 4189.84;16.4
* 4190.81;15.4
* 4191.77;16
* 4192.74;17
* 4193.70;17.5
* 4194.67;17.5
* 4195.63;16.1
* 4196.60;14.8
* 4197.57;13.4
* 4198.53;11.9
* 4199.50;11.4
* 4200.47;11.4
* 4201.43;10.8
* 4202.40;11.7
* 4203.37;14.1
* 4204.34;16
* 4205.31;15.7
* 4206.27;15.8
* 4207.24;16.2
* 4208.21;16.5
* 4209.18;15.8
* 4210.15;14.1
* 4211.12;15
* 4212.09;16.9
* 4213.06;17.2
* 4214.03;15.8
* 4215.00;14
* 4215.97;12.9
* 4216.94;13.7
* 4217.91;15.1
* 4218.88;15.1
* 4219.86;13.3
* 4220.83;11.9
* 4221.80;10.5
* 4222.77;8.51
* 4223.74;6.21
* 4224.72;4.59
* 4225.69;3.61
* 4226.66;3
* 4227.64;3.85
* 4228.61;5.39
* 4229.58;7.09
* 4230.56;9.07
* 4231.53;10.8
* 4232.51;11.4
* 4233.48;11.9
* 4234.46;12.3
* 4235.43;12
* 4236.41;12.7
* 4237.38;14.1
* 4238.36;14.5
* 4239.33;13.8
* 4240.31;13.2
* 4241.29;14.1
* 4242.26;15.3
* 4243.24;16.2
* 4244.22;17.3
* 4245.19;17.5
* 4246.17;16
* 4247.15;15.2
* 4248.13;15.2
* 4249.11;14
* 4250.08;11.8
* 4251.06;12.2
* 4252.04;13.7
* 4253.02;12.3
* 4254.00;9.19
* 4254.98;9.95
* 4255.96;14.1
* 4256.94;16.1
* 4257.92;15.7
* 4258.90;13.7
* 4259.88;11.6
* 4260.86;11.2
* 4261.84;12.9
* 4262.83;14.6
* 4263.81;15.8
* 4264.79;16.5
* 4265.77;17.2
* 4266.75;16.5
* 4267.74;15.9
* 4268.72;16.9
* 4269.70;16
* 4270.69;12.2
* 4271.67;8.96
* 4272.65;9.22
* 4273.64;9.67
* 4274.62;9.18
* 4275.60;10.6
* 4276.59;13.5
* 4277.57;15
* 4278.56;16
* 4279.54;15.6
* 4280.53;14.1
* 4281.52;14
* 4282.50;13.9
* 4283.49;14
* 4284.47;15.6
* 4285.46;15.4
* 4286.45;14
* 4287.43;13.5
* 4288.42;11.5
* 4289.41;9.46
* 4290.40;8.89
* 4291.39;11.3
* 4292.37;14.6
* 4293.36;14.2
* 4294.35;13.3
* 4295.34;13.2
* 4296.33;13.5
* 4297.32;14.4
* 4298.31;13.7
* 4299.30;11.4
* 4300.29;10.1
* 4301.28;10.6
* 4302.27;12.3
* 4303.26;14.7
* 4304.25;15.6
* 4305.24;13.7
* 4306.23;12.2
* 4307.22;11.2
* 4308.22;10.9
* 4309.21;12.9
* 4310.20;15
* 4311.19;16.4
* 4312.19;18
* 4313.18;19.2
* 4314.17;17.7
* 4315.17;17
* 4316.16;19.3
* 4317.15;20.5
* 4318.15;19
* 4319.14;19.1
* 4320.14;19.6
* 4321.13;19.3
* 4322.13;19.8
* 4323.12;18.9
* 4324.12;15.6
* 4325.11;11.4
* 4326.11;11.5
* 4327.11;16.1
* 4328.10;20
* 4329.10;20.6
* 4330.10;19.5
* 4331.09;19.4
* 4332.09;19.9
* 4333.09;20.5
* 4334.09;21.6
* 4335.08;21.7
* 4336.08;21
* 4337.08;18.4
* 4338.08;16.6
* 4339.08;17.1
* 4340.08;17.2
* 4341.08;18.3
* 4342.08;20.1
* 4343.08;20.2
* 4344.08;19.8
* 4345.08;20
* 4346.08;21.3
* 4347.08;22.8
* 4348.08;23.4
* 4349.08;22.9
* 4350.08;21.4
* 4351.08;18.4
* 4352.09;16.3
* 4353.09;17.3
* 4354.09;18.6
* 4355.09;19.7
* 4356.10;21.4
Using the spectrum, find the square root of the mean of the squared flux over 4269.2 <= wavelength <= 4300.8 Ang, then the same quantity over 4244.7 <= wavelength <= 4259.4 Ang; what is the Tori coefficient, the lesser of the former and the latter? 13.0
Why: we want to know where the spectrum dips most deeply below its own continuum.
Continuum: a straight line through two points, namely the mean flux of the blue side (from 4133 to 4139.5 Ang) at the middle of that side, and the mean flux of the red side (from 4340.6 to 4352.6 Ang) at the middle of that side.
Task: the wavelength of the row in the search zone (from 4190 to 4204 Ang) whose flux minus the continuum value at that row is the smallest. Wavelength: 4201.43 Ang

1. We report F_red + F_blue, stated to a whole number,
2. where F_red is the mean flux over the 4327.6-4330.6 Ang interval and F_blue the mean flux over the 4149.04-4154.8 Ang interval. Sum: 36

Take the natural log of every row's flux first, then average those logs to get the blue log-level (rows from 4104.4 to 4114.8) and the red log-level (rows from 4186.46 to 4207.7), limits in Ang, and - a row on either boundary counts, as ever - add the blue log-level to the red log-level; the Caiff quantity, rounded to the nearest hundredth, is 5.28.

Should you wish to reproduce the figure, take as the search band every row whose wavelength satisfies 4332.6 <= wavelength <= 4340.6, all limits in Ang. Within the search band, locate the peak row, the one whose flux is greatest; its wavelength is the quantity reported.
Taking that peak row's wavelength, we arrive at 4335.08 Ang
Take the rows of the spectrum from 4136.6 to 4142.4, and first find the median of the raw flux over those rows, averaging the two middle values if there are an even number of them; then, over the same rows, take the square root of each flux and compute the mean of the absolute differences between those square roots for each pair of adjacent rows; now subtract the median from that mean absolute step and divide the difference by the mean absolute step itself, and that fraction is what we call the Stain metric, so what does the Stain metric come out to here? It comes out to -88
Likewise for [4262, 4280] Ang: -87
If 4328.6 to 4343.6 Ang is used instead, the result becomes -199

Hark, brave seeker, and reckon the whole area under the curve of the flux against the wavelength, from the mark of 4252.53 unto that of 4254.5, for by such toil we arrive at 21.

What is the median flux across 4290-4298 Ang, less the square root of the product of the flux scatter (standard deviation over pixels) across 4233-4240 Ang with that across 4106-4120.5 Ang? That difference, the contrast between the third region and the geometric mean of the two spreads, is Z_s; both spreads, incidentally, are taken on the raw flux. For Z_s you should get 12.4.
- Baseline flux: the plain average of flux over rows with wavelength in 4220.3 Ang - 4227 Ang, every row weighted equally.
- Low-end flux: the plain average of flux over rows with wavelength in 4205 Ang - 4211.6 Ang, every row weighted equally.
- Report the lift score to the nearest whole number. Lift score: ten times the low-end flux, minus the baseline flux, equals 149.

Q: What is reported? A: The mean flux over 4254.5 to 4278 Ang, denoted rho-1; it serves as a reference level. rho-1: 13.5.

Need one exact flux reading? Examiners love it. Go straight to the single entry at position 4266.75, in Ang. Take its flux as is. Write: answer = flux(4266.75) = 16.5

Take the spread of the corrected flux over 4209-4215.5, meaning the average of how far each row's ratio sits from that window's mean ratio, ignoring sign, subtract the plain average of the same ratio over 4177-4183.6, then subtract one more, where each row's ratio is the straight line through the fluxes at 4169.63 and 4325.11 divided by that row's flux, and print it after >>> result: -1.83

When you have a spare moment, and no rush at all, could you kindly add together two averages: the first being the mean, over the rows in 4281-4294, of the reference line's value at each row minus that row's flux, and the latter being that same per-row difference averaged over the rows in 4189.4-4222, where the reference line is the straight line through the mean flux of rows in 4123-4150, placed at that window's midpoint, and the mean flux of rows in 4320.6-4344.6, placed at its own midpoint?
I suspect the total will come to 4.9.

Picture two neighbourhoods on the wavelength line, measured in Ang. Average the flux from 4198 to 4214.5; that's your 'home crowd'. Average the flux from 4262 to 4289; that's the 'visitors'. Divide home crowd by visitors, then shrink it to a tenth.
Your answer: 0.104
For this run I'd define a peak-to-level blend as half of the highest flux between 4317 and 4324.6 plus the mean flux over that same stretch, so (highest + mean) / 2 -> 20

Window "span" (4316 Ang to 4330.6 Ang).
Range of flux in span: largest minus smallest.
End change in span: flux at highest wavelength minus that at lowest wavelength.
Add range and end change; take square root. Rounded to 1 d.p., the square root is 3.1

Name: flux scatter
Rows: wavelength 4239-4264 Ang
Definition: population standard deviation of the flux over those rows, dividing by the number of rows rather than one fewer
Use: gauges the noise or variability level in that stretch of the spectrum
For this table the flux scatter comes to 2.09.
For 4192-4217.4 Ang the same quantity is 2.03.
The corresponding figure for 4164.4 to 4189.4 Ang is 1.86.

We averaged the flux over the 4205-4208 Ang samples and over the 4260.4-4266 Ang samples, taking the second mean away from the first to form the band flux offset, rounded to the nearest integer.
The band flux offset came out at 1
